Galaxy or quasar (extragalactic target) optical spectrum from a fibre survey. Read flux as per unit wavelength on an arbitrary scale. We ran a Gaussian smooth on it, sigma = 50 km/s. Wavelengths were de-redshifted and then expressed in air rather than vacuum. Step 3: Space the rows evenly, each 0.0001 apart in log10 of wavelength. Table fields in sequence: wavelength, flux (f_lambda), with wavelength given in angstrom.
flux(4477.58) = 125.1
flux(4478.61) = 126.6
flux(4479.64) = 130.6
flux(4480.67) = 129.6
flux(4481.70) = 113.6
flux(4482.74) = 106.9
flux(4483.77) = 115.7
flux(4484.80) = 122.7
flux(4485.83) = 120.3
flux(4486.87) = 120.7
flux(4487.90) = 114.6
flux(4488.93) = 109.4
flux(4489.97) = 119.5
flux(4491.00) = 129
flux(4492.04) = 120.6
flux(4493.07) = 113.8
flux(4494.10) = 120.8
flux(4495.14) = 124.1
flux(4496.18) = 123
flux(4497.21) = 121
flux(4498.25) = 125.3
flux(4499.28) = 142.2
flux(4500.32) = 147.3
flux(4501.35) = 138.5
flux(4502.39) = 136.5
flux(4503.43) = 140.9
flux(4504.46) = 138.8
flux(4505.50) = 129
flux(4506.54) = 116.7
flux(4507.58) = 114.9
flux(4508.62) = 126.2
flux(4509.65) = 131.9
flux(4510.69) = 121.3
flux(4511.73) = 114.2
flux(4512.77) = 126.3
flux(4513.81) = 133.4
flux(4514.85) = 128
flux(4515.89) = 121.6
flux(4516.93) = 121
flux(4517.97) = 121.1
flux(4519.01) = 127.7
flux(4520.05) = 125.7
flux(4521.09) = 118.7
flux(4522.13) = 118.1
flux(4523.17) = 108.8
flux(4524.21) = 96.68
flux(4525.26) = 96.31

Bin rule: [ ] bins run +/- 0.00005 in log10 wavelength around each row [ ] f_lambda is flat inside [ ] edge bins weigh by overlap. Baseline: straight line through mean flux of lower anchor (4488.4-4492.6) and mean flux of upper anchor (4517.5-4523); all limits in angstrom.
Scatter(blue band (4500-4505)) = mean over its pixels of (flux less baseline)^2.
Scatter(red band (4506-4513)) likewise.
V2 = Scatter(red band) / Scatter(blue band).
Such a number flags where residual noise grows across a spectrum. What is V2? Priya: 0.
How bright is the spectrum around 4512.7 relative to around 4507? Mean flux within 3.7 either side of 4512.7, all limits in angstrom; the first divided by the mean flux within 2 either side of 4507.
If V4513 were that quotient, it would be 1.03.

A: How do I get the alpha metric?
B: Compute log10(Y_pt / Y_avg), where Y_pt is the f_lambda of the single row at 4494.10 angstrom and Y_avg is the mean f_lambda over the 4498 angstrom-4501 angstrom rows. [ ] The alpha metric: -0.06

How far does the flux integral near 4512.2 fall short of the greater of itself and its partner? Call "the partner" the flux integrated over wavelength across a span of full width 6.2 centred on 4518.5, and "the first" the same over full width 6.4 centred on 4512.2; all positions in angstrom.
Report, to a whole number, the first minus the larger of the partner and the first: 0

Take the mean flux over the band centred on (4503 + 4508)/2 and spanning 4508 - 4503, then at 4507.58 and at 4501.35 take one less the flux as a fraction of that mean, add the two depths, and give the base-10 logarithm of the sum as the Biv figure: -1.7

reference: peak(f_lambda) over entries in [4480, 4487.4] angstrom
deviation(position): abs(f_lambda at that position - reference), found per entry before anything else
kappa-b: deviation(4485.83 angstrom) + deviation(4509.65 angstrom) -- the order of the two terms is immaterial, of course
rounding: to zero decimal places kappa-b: 12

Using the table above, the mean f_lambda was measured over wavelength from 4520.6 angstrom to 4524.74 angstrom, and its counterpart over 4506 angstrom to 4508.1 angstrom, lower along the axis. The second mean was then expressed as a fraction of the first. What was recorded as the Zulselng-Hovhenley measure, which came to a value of 1.05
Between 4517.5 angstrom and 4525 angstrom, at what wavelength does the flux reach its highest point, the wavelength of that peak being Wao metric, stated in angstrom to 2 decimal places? 4519.01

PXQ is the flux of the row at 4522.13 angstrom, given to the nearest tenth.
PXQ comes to 118.1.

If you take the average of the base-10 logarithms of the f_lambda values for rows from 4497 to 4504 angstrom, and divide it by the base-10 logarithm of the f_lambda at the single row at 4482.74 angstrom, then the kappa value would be 1.05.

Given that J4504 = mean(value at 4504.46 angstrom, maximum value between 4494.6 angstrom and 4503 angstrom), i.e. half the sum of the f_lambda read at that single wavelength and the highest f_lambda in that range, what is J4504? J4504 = 143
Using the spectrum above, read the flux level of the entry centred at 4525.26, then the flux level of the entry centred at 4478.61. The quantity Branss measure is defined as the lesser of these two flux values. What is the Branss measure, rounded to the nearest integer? 96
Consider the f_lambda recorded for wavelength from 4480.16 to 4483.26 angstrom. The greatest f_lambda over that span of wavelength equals 129.6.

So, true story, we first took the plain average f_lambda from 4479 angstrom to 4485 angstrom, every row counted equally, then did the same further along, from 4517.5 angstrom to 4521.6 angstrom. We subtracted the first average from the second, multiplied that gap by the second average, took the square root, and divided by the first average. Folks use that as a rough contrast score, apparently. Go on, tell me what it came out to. 0.17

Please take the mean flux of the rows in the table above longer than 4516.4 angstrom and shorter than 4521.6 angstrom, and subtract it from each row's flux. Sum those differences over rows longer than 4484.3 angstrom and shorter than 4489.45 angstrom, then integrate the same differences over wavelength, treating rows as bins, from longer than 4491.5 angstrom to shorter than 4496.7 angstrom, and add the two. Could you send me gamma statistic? -39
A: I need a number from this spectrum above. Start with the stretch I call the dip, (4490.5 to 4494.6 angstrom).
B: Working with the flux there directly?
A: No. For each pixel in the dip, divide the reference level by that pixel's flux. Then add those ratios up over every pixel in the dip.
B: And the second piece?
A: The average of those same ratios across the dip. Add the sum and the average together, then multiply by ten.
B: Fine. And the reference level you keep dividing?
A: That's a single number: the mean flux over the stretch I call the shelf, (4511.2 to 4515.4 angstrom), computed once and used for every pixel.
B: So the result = 52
